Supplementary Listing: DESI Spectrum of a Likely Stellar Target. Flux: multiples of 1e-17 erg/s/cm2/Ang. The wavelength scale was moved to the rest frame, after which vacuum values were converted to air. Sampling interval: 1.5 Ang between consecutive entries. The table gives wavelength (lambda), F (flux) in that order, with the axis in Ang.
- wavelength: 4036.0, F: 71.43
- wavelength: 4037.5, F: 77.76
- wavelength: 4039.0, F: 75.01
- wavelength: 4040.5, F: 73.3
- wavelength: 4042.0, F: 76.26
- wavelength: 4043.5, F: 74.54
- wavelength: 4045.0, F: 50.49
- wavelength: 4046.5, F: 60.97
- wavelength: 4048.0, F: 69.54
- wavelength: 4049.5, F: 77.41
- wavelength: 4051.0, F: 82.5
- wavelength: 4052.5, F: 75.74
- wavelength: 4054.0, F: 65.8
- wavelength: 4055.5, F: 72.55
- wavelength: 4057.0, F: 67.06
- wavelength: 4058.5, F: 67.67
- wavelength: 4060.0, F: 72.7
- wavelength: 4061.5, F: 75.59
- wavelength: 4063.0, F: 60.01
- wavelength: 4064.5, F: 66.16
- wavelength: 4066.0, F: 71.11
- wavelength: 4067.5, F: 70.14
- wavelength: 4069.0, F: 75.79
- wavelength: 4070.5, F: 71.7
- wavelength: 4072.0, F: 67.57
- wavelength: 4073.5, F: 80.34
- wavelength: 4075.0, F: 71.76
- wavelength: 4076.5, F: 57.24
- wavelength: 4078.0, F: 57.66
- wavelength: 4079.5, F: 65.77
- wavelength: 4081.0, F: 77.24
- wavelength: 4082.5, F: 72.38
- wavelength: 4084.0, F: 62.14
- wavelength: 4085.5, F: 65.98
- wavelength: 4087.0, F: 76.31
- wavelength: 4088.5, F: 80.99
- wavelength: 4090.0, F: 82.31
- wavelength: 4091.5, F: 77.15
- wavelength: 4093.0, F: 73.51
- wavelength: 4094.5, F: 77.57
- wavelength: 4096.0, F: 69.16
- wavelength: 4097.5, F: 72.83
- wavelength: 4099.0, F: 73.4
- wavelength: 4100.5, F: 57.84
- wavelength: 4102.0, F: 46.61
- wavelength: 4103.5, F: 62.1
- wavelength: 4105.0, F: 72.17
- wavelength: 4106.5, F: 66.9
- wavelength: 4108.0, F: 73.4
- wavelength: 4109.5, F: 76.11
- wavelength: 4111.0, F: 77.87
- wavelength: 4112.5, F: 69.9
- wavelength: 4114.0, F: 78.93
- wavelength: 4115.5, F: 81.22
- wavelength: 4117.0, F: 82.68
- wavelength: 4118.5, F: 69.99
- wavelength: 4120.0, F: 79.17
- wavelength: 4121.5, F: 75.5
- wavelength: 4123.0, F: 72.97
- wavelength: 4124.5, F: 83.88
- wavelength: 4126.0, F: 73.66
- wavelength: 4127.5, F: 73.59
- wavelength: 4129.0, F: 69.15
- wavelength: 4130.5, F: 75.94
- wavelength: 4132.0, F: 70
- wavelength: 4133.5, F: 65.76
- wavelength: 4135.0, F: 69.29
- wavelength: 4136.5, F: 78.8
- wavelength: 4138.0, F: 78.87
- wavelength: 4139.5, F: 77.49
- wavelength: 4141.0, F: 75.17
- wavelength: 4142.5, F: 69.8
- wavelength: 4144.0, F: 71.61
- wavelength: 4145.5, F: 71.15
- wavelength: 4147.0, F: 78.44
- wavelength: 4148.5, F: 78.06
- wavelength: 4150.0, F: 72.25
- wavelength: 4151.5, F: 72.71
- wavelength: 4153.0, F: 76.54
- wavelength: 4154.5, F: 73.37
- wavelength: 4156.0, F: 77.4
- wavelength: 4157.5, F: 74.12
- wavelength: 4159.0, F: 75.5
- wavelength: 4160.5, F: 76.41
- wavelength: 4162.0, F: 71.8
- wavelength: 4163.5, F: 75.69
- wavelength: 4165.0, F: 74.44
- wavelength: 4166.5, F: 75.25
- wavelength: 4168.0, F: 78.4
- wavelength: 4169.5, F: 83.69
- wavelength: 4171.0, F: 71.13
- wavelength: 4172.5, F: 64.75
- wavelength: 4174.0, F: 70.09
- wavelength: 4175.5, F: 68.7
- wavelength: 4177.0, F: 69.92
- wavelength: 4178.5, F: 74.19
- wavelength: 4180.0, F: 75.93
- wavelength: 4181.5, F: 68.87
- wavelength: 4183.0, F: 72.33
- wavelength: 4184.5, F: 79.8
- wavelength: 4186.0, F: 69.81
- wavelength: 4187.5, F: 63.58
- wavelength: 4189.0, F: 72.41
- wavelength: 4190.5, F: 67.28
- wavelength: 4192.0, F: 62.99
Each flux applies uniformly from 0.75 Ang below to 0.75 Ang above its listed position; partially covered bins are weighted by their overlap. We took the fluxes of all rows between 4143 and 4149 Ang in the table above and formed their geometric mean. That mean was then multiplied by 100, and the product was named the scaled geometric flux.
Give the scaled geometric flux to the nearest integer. 7474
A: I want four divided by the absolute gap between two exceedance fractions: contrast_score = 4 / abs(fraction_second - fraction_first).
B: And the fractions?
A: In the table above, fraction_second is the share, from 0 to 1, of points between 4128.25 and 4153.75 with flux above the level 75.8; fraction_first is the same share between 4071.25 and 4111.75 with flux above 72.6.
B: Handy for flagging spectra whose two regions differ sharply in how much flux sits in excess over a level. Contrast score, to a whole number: 57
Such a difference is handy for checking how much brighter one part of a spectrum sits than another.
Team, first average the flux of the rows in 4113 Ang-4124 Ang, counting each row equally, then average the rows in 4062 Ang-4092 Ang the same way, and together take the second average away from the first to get 6.7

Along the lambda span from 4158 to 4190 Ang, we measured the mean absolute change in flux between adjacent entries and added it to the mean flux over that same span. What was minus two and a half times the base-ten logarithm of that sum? -4.727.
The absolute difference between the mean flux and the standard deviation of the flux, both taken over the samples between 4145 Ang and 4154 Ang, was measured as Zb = 72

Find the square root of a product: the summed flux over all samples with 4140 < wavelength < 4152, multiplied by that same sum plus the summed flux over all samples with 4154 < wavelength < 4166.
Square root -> 837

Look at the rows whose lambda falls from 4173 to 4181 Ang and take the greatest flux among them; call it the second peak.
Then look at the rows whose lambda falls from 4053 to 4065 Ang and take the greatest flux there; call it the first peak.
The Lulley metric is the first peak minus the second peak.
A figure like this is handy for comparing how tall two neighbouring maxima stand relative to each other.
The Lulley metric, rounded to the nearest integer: 0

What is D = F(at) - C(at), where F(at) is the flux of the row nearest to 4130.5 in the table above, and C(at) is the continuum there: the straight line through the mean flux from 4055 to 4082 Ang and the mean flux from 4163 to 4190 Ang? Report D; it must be 5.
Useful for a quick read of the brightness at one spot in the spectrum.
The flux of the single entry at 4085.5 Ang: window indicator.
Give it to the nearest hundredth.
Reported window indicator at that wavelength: 65.98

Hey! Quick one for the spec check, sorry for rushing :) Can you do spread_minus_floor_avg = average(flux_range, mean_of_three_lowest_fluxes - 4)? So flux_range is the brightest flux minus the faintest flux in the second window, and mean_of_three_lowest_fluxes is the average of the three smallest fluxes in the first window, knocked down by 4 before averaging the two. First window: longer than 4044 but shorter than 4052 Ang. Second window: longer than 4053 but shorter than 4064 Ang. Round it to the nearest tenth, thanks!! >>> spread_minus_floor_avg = 36.0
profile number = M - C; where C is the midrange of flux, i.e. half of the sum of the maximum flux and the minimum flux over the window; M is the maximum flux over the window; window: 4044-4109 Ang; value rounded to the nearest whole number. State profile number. 18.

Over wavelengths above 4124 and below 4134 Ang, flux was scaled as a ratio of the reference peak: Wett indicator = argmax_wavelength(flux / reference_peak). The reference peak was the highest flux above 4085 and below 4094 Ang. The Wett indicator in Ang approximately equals 4124.5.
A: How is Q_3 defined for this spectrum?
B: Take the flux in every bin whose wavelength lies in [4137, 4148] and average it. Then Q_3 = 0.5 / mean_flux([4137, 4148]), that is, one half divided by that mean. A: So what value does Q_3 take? 0.0067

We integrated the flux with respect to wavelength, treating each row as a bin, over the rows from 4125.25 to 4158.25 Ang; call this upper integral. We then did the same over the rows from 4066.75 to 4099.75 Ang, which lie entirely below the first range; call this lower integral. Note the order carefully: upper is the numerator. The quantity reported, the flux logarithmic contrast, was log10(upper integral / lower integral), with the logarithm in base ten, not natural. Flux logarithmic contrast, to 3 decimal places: 0.012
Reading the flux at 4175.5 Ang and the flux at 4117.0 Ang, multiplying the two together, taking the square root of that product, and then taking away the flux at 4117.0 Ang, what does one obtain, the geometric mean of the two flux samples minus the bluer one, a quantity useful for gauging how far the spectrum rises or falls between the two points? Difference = -7.3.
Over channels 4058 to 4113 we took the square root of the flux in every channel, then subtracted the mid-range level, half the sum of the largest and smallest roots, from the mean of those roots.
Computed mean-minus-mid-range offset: 0.41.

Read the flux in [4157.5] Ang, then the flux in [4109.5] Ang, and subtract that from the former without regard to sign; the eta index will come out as 2.0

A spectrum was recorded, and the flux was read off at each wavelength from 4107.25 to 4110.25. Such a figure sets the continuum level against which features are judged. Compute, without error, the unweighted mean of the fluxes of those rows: 74.8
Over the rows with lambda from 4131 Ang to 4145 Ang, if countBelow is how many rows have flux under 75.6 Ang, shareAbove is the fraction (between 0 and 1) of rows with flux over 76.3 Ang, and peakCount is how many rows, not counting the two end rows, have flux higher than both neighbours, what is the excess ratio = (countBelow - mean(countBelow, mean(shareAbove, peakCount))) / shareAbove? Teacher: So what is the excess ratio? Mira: 8.0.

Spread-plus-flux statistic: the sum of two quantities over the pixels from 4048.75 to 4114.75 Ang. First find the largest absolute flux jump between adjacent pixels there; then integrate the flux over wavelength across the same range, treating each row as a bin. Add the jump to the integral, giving 4688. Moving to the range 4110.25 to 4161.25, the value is 3833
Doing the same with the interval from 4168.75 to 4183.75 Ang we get 1092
